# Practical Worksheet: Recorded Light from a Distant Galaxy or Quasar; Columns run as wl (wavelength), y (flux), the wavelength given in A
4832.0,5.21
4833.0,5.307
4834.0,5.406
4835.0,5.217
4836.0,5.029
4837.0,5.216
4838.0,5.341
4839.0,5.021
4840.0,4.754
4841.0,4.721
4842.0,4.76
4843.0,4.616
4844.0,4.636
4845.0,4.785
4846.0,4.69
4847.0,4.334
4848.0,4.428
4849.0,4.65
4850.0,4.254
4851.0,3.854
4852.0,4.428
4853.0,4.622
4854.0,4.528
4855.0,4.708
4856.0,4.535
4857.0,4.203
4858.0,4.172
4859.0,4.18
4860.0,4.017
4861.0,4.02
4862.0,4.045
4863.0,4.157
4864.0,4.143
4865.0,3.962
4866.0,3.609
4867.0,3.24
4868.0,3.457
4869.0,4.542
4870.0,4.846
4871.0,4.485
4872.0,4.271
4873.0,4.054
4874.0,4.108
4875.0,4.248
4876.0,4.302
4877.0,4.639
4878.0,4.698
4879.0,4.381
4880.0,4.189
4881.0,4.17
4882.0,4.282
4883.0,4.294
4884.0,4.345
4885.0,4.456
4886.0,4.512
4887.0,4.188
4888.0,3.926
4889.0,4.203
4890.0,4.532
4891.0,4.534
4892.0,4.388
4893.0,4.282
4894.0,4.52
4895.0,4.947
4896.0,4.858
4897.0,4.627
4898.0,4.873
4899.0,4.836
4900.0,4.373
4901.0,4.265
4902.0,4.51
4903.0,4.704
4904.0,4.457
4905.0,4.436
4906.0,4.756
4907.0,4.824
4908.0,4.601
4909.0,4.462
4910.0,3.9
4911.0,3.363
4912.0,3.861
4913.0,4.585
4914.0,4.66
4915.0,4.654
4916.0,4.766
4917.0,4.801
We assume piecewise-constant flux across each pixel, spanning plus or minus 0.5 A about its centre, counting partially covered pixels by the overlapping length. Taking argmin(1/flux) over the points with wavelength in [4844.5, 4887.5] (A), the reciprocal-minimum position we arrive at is 4870.0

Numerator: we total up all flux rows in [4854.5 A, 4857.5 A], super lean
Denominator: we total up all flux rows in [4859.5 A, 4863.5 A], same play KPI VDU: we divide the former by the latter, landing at 0.8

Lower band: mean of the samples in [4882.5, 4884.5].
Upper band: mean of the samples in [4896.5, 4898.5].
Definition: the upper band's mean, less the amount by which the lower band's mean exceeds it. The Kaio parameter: 5.2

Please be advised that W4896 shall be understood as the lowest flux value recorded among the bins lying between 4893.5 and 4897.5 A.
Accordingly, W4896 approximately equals 4.52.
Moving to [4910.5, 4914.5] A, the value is 3.363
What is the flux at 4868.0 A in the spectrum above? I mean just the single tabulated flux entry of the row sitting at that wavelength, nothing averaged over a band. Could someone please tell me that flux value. 3.457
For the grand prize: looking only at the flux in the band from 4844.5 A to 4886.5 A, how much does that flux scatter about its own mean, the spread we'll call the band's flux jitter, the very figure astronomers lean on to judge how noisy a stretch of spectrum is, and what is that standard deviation 0.34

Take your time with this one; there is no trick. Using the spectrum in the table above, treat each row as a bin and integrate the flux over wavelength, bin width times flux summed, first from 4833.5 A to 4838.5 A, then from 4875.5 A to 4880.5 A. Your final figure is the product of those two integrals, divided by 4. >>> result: 146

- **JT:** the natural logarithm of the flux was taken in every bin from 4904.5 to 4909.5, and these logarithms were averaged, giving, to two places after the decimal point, 1.53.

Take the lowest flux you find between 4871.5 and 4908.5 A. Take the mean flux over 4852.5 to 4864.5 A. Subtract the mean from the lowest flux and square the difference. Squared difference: 0.12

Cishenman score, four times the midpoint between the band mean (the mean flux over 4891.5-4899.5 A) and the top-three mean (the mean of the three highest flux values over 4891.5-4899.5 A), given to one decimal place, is 19.1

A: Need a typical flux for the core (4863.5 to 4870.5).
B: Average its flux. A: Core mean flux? 3.97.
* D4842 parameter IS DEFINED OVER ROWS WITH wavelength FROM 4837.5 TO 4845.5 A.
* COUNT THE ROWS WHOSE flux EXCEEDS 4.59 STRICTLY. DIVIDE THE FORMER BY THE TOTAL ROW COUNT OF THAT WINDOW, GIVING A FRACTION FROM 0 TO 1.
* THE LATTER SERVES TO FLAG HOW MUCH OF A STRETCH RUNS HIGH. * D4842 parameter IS 1.0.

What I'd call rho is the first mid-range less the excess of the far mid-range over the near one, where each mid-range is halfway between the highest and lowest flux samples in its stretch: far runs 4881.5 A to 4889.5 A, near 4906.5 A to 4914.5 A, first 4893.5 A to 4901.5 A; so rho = 4.5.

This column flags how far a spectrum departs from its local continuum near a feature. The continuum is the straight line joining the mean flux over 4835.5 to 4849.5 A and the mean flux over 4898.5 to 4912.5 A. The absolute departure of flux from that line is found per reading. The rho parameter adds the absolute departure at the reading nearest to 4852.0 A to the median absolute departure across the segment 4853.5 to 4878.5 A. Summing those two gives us 0.78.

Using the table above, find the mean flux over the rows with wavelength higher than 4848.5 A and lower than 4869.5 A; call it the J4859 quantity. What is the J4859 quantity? 4.16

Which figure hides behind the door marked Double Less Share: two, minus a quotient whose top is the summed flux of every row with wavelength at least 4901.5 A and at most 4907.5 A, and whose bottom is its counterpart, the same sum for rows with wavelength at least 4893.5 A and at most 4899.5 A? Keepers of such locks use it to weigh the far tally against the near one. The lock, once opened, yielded 1.0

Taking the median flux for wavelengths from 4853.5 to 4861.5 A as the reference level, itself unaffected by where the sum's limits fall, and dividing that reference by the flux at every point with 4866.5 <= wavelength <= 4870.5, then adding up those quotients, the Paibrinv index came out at 4.3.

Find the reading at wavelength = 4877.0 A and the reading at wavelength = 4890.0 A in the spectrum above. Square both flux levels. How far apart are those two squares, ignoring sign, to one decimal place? 1.0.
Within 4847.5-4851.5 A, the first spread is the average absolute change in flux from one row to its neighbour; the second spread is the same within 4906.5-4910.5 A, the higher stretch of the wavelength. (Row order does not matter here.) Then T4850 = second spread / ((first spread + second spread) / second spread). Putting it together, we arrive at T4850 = 0.15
